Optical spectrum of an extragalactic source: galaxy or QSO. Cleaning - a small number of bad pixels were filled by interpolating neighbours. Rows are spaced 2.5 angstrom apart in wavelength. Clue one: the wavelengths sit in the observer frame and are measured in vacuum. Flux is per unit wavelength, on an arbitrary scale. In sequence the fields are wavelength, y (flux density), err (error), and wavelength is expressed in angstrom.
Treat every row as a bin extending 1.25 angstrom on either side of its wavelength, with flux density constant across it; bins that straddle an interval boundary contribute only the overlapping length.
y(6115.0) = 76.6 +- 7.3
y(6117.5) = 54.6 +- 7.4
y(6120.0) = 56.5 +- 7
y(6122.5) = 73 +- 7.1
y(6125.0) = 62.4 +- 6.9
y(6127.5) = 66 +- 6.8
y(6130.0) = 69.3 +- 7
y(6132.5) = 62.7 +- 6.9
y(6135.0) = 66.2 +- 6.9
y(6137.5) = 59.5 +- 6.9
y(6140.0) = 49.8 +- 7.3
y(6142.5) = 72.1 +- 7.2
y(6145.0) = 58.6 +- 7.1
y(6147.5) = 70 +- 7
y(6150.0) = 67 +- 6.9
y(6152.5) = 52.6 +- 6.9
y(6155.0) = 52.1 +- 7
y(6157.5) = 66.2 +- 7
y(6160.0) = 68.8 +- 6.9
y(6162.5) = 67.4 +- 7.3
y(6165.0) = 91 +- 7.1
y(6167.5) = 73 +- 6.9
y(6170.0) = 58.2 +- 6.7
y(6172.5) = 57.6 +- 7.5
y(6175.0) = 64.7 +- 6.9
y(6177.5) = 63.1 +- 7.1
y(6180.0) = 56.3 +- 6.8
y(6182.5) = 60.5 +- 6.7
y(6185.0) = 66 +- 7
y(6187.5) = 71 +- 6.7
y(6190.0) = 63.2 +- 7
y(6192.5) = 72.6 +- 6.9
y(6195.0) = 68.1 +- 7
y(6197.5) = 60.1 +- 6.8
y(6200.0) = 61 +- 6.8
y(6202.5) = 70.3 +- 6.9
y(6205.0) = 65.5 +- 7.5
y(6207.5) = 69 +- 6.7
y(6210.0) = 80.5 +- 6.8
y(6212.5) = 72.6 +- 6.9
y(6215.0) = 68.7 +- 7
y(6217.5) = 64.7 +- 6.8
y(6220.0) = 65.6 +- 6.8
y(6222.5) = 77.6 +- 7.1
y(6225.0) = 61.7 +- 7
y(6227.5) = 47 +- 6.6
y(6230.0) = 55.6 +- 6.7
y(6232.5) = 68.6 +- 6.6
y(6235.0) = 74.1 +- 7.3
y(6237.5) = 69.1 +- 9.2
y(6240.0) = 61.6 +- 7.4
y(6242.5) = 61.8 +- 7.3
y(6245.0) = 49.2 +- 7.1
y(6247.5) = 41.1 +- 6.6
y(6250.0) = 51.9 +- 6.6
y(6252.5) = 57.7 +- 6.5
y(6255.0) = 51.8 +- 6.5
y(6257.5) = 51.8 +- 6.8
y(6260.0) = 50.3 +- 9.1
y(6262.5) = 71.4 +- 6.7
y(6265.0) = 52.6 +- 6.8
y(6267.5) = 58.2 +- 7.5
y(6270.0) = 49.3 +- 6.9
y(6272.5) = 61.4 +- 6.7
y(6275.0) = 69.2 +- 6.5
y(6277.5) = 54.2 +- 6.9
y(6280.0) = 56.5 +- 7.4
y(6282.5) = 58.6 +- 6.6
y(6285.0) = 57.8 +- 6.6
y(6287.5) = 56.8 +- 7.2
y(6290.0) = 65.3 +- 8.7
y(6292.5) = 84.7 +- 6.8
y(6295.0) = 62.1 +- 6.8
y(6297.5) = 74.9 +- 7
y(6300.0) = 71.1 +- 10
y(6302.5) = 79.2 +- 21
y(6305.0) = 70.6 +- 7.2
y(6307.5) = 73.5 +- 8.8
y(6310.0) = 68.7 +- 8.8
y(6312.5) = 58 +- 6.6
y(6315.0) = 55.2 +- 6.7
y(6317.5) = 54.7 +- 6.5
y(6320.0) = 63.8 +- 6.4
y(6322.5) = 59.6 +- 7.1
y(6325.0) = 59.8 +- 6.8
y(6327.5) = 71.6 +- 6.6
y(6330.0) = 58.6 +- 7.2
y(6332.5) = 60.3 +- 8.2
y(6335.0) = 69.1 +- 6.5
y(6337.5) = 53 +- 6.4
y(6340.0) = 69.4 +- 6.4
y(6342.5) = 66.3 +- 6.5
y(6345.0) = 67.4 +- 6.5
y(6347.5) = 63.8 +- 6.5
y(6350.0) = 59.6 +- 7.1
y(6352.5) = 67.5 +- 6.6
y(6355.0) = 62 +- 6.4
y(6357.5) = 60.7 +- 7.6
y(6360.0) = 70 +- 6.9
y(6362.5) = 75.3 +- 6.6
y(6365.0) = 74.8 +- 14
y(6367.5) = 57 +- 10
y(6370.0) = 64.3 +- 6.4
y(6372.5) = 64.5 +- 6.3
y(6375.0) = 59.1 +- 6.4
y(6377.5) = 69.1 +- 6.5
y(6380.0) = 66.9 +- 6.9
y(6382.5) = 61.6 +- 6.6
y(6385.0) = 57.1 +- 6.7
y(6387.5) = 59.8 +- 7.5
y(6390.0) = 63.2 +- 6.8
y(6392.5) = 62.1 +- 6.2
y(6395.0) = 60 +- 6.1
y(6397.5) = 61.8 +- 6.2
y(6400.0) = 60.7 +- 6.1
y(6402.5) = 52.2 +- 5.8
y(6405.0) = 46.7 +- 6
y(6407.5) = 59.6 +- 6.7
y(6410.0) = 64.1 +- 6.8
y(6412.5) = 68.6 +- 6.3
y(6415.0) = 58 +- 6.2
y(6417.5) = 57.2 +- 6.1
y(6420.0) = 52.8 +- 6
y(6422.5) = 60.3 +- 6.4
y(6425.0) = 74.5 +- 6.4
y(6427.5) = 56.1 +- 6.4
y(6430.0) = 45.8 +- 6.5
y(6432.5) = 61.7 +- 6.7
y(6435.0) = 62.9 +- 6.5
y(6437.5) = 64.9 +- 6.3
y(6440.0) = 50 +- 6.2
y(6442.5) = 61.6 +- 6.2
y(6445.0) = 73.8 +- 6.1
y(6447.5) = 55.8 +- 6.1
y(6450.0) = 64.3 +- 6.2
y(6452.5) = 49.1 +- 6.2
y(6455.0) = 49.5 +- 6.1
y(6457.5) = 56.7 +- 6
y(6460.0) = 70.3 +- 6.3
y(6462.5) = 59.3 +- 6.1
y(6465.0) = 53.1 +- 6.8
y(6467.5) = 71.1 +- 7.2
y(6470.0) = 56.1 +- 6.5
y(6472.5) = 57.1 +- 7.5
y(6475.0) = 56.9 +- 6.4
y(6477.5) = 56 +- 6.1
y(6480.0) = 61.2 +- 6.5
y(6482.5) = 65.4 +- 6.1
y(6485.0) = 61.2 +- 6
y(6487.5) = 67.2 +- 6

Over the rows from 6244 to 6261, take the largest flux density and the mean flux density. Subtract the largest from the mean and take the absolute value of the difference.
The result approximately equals 7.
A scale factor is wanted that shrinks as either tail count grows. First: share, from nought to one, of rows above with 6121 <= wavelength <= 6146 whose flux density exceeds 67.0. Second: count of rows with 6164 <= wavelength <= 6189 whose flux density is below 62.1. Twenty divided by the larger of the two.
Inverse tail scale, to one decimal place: 5.0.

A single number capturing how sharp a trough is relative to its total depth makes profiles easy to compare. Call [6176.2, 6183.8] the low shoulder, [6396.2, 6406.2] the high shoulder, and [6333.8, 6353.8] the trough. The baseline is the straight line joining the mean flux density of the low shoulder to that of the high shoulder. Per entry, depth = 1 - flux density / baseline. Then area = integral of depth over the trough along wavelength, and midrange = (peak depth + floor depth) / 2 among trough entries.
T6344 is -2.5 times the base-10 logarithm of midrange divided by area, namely 3.9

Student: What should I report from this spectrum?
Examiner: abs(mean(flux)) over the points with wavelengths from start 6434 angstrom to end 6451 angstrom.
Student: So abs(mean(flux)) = 61.9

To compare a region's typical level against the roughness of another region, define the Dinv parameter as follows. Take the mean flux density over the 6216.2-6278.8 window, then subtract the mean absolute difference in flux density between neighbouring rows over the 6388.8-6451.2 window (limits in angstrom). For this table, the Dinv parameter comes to 51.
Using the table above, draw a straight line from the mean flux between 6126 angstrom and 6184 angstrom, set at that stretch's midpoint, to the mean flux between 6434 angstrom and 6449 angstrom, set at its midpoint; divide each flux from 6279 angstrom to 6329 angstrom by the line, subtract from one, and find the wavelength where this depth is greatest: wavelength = 6317.5 angstrom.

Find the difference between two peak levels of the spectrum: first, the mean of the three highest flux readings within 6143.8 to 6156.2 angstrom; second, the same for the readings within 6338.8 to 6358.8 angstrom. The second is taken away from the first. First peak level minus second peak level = -3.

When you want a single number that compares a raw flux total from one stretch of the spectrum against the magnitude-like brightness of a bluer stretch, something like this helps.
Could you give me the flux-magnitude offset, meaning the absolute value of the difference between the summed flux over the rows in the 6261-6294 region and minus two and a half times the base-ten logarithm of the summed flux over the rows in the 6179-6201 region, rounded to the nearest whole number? 803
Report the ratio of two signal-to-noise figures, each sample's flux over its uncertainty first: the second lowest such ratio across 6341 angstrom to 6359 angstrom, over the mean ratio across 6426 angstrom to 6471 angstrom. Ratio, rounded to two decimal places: 0.90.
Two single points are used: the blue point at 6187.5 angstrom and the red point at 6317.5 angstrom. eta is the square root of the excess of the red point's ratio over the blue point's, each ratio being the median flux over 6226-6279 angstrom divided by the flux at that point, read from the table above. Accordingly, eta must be 0.48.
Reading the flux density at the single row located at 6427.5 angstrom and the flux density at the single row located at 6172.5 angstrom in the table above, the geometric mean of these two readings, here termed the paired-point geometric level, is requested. 56.8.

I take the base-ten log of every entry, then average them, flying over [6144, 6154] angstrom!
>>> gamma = 1.79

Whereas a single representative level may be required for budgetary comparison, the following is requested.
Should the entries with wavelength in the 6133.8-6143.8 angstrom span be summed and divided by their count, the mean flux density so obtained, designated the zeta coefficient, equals 61.9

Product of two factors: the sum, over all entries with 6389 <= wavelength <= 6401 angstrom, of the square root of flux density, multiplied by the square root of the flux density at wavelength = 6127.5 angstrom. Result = 319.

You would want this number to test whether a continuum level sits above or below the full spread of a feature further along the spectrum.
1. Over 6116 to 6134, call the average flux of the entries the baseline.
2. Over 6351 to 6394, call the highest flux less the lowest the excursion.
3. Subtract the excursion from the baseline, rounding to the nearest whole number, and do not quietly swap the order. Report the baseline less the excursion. 45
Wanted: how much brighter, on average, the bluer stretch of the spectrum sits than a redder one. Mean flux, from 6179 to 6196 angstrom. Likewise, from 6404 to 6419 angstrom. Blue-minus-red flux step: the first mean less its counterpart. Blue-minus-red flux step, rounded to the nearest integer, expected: 6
